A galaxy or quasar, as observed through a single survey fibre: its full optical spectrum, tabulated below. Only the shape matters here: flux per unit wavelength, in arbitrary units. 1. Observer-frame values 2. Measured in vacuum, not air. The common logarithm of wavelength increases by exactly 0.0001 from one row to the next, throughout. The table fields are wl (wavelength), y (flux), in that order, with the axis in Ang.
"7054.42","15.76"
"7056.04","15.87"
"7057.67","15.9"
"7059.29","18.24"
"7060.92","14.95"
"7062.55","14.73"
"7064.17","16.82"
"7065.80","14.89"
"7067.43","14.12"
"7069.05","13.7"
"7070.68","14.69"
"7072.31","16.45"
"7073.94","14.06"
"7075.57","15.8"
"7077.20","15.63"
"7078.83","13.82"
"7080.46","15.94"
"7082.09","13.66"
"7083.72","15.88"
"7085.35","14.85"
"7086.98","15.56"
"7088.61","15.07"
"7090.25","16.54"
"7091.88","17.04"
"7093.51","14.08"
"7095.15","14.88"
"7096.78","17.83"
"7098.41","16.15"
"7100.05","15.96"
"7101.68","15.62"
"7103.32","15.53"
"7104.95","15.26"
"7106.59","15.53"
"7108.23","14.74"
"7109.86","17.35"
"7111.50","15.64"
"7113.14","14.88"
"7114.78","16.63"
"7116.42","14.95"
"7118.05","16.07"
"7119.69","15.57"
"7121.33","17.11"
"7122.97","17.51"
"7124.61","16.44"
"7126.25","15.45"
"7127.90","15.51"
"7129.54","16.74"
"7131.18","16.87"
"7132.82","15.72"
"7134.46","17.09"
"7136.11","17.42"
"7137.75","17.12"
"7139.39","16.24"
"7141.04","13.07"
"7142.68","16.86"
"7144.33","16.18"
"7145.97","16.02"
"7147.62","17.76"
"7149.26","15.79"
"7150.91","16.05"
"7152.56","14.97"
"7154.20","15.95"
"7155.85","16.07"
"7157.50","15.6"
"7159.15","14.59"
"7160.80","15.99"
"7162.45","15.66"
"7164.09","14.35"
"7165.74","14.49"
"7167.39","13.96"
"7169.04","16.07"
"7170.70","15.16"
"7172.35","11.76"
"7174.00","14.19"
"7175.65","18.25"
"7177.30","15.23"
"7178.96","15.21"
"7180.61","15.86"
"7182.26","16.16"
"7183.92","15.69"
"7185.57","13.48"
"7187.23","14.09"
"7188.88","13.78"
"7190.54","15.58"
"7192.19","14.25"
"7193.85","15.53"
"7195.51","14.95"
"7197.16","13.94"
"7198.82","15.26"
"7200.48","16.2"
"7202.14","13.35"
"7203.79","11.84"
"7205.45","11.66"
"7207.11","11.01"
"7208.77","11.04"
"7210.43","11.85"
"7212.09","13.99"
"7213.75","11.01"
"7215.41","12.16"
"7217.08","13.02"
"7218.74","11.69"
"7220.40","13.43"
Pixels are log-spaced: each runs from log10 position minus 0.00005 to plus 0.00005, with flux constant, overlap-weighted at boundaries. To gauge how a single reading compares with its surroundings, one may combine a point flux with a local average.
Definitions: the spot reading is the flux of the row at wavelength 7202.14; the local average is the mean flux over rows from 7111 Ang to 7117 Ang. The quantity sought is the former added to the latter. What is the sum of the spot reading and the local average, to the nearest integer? 29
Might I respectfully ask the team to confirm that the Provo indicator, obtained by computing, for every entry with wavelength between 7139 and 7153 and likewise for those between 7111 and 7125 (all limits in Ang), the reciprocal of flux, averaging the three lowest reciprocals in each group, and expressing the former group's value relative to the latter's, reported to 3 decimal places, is 1.009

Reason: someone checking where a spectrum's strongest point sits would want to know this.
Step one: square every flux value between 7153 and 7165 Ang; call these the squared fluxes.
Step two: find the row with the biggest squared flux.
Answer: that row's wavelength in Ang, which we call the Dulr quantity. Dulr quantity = 7155.85 Ang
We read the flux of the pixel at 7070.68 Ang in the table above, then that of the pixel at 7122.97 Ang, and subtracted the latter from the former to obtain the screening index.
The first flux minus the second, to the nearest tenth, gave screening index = -2.8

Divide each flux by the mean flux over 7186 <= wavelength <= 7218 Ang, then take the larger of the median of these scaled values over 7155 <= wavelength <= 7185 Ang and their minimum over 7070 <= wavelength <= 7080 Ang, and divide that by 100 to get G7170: 0.0115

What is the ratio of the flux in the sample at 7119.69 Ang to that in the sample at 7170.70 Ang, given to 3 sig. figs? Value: 1.03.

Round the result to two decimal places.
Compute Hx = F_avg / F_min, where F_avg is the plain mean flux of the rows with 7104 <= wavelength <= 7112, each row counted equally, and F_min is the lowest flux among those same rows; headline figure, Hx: 1.07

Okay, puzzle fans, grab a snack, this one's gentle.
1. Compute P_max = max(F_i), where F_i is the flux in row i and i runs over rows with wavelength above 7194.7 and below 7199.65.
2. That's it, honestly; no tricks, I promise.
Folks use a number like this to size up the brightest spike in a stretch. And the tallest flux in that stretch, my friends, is 15.26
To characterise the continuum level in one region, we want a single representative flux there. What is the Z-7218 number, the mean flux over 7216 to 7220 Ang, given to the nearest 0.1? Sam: 12.4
